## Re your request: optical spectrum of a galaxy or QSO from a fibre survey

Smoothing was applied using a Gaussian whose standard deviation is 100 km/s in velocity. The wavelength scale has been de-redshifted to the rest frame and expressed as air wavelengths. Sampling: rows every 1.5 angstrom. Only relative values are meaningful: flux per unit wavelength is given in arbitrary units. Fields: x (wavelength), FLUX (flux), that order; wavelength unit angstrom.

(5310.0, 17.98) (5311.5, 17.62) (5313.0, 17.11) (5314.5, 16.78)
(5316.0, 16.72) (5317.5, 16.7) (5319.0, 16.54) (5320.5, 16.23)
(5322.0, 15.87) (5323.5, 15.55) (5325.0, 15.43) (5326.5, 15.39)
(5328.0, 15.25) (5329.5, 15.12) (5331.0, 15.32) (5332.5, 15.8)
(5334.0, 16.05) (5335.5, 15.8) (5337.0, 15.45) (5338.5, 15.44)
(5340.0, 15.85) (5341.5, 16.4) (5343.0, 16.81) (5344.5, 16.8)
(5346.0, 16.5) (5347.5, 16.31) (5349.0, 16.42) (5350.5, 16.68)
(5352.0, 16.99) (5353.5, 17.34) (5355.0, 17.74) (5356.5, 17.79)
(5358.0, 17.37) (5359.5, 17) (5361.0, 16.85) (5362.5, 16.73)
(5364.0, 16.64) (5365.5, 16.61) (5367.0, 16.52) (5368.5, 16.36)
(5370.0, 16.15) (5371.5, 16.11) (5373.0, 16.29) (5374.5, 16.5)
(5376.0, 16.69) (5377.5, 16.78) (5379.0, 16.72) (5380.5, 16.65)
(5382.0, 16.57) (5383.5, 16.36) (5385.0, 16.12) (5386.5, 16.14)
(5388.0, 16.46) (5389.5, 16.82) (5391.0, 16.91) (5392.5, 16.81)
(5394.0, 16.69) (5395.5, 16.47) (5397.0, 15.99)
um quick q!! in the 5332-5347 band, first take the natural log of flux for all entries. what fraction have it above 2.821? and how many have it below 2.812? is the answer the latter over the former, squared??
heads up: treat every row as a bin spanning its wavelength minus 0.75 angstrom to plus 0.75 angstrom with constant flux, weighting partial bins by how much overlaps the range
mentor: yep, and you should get 1600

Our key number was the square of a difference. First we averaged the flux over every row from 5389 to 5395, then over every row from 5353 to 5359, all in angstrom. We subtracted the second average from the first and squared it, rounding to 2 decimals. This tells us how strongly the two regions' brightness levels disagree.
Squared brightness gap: 0.57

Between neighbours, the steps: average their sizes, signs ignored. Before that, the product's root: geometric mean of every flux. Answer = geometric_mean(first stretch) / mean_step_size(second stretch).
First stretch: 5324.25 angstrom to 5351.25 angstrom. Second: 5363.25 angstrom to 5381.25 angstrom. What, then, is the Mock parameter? 132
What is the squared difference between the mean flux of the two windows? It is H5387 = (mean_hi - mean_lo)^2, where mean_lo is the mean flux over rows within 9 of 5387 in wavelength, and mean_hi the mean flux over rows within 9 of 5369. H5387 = 0.00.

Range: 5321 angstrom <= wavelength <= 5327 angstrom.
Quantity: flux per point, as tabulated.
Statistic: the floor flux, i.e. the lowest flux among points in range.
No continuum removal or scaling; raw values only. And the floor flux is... 15.39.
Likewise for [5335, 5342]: 15.44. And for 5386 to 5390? 16.14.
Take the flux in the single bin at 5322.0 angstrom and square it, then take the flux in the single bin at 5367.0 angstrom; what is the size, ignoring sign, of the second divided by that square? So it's 0.066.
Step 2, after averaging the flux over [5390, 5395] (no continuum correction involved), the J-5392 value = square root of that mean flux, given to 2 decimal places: 4.10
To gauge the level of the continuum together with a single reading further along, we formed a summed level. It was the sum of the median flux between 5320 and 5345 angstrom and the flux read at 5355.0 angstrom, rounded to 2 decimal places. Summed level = 33.54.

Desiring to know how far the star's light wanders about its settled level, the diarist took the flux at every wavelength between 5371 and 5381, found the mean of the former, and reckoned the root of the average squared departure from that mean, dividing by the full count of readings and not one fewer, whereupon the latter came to 0.23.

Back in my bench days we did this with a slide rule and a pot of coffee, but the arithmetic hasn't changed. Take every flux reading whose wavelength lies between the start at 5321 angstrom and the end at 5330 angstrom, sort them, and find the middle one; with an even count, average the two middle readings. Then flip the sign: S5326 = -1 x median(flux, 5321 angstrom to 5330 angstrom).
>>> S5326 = -15.4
